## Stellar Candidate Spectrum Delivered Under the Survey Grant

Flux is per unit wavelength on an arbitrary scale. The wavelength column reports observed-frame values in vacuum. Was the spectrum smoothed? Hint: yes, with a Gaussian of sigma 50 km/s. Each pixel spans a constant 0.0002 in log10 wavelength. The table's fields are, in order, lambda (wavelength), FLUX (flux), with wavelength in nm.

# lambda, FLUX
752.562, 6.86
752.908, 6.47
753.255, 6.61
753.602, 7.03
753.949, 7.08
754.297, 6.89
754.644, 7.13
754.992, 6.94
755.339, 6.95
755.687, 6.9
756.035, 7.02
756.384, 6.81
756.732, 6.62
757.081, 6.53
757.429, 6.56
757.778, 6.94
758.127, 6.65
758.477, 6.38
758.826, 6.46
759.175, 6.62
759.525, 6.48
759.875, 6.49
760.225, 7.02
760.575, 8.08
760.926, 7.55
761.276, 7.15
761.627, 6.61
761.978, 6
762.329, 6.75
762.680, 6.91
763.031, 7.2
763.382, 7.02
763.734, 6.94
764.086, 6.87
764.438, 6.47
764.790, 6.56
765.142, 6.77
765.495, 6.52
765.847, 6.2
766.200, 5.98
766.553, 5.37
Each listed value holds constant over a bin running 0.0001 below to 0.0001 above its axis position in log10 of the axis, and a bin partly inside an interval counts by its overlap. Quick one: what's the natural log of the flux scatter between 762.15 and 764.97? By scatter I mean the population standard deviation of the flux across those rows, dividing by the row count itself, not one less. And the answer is -1.5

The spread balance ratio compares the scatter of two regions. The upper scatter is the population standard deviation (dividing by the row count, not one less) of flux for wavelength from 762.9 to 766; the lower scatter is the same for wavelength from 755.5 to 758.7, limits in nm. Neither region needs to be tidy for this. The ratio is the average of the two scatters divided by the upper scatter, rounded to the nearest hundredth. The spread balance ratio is 0.84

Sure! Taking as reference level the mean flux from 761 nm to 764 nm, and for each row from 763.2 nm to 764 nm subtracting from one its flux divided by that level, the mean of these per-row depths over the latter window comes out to -0.02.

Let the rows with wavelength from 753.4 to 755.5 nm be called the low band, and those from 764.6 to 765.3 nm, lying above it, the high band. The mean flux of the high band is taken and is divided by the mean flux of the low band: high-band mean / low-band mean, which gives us 0.952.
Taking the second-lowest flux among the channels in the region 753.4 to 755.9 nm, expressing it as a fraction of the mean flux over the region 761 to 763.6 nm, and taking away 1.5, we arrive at -0.49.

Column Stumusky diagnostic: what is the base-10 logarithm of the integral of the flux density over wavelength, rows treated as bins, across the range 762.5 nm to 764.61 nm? 1.16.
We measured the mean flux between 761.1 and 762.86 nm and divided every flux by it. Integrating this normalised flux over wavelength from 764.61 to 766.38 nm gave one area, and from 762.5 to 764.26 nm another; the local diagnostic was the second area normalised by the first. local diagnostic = 1.09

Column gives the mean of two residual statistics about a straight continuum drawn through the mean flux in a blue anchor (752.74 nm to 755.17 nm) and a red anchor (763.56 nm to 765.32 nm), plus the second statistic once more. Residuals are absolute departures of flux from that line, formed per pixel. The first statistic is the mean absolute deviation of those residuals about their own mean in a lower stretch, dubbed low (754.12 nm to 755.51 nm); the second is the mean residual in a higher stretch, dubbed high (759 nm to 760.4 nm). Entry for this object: 0.42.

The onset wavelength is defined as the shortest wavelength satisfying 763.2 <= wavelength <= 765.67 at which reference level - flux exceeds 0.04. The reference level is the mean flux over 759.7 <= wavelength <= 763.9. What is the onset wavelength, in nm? 764.086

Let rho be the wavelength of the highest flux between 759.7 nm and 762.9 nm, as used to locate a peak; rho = 760.575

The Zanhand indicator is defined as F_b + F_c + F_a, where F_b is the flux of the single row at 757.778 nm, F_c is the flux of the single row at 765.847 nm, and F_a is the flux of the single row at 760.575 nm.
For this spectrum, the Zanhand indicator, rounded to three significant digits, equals 21.2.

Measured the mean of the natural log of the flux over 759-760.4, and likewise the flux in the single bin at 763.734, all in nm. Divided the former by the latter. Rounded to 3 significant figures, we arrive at 0.273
